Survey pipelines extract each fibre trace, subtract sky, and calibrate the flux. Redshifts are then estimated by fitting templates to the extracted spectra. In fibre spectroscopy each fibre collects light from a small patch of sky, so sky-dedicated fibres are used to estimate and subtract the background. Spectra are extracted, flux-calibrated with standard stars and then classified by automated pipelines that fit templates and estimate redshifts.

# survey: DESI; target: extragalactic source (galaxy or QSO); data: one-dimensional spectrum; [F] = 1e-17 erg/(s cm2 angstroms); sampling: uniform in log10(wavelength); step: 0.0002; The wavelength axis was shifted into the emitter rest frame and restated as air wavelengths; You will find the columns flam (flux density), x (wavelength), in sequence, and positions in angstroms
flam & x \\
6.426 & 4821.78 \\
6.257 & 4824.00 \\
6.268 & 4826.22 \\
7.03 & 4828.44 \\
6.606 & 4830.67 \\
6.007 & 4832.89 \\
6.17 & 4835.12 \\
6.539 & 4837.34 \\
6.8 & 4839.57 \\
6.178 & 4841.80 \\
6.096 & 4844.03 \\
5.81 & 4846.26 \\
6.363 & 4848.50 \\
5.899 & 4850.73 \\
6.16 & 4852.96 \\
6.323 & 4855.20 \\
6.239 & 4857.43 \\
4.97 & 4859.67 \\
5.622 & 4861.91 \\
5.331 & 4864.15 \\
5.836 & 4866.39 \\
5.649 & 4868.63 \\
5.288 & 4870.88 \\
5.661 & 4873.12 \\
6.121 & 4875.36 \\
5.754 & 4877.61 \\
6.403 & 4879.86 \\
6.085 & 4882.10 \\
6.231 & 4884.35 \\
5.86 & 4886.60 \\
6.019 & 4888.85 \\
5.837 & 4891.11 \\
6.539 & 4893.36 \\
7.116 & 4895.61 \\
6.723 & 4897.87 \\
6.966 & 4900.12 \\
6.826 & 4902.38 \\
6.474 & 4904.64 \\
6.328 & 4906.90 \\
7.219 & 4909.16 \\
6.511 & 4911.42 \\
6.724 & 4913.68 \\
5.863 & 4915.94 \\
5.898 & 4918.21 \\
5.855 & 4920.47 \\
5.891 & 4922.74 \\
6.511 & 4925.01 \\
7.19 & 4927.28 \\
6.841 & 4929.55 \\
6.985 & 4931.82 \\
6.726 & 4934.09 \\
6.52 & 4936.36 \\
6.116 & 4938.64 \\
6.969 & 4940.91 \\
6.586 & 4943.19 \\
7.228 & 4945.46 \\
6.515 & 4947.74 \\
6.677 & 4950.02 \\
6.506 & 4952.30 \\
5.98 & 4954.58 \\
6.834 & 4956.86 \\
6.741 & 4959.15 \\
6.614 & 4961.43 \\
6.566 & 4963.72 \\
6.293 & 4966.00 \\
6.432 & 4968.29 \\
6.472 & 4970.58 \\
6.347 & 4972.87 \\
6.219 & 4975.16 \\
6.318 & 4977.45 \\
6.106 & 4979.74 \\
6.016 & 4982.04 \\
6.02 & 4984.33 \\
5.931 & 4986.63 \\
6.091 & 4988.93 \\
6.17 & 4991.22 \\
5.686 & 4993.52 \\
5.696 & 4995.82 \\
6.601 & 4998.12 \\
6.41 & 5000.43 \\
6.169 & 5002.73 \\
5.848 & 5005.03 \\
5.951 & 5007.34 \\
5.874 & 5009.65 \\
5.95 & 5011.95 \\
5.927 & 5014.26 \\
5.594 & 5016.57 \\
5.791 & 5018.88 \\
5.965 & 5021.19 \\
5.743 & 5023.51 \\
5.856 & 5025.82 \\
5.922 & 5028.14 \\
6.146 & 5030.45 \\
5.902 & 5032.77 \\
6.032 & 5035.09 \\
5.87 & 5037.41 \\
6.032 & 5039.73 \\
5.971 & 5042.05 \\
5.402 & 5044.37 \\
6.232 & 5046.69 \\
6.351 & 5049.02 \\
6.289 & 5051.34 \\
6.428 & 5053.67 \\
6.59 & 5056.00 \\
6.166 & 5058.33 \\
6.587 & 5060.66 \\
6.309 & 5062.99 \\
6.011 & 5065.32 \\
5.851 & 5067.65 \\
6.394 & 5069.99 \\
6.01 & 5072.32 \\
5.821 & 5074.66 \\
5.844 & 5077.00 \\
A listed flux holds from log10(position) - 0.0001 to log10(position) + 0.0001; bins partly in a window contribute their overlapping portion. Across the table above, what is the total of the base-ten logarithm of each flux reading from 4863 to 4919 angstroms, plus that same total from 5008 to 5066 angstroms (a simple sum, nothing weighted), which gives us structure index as 39.3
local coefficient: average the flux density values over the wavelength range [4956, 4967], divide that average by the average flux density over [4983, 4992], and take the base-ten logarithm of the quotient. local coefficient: 0.038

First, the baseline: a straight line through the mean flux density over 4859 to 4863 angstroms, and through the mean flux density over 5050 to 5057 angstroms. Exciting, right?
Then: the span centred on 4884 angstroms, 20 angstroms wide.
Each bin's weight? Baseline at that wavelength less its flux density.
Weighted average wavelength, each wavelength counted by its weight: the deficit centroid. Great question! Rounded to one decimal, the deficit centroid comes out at 4884.4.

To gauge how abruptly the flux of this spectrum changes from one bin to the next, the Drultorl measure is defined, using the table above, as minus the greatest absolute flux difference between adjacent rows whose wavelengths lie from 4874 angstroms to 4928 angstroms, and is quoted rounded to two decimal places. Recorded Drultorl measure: -0.89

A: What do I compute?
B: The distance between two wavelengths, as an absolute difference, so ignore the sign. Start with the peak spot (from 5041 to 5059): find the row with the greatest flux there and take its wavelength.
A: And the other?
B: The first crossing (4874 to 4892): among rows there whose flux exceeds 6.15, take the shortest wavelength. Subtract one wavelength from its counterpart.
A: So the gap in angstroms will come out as 176.1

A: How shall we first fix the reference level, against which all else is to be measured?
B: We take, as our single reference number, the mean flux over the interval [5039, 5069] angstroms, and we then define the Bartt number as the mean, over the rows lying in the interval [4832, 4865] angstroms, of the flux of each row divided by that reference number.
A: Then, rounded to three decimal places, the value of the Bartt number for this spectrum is 0.978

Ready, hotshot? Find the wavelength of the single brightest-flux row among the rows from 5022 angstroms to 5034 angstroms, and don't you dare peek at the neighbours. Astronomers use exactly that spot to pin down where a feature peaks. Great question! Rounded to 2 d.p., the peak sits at 5030.45 angstroms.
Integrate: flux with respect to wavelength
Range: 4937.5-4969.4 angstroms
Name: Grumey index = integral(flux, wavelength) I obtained 210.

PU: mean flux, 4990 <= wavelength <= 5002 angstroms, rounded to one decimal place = 6.1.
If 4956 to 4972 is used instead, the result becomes 6.6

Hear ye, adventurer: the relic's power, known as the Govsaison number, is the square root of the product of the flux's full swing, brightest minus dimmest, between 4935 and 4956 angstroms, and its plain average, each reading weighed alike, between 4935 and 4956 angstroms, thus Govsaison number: 2.9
